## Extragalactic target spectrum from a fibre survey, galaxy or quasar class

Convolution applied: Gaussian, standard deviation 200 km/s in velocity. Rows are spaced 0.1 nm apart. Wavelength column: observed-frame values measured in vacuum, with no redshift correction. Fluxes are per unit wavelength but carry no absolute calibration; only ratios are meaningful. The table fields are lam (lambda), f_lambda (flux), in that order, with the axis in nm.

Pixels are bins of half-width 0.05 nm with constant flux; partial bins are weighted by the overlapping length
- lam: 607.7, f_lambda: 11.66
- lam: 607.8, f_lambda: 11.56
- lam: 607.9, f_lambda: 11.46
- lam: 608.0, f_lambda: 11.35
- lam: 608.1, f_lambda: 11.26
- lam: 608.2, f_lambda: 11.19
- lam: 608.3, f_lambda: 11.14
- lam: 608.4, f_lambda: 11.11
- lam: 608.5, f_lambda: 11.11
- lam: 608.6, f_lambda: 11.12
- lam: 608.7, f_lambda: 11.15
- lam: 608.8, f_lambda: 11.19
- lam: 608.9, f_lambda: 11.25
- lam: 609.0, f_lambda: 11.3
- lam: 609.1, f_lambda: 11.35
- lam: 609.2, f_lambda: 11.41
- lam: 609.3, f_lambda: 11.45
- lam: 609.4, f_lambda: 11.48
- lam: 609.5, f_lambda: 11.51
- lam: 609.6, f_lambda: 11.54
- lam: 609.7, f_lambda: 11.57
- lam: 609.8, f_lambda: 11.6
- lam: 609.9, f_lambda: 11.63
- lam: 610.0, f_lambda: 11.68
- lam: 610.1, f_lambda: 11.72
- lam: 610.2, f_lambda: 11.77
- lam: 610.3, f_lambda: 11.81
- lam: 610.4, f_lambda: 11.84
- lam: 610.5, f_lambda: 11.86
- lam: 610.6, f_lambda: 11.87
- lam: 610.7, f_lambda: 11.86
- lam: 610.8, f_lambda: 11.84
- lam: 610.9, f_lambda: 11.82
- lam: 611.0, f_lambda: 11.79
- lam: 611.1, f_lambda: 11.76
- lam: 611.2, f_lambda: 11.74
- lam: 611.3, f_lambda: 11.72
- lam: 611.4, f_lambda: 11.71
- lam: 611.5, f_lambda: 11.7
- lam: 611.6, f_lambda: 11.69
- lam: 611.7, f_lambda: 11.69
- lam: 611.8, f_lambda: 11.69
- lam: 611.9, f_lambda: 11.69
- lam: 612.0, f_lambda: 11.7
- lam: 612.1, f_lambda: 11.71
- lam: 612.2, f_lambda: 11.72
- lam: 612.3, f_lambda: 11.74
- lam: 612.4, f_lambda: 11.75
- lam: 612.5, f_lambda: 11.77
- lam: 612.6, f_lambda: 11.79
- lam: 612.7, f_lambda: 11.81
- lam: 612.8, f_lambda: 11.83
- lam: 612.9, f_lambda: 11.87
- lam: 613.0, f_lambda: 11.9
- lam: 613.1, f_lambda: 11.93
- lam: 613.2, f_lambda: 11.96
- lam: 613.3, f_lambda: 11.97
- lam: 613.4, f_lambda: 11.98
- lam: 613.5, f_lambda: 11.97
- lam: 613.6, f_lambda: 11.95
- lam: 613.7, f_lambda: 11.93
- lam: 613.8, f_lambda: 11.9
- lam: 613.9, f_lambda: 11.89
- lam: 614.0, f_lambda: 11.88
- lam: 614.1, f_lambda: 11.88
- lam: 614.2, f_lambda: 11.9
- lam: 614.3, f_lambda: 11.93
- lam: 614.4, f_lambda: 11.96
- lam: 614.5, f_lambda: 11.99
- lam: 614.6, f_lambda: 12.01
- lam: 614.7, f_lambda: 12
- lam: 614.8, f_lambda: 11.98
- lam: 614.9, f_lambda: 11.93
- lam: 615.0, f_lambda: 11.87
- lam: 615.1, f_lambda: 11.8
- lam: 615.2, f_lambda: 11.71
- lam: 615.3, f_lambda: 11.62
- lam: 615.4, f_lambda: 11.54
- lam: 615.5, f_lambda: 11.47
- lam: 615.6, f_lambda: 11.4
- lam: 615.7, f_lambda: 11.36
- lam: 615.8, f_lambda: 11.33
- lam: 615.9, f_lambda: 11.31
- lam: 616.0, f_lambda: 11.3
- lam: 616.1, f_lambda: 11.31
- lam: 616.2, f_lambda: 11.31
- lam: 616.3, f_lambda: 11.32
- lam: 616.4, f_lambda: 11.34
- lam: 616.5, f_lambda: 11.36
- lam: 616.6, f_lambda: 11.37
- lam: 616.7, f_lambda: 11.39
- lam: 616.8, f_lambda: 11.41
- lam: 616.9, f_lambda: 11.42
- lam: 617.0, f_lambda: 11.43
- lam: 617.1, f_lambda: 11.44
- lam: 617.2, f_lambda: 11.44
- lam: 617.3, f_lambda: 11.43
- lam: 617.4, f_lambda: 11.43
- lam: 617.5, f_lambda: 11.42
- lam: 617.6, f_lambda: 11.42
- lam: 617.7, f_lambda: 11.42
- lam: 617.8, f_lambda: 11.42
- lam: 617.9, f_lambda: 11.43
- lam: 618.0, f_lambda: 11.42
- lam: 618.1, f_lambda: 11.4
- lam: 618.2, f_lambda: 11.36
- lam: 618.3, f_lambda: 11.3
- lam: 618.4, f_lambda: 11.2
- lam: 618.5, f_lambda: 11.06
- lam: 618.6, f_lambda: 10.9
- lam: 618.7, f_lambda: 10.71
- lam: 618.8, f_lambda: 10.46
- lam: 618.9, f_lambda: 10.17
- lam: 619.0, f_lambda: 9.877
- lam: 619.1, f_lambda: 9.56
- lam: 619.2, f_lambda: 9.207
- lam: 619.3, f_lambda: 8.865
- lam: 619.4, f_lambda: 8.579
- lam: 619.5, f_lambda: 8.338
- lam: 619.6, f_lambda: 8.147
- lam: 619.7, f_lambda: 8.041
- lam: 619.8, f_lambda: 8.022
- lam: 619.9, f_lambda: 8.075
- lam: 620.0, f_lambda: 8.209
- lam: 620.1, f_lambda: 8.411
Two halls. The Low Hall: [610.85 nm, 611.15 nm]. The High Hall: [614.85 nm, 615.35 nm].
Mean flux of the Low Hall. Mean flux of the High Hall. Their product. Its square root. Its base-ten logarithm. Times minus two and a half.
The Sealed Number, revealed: -2.68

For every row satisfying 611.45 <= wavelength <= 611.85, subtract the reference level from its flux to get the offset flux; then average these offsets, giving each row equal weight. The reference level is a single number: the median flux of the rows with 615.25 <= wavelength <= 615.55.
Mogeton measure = 0.15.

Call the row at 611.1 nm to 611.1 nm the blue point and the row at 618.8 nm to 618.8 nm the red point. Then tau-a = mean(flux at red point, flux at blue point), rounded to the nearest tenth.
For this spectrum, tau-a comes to 11.1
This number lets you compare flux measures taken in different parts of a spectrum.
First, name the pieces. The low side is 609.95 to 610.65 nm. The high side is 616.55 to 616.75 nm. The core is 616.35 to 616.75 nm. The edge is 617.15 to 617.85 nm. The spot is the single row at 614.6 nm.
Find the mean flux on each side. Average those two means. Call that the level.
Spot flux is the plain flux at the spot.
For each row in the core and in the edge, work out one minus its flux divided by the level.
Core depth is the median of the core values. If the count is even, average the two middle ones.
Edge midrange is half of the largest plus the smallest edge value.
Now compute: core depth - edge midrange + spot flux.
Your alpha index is 12.0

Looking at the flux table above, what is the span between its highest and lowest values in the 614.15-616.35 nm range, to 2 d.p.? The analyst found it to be 0.71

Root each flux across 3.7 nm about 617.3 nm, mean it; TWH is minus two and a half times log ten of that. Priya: -1.31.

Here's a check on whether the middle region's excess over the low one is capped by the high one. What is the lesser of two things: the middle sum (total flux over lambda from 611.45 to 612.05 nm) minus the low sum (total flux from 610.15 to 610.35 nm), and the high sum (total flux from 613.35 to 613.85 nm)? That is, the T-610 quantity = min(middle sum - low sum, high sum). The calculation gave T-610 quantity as 47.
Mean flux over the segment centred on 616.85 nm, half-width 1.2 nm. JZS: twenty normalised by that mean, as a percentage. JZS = 176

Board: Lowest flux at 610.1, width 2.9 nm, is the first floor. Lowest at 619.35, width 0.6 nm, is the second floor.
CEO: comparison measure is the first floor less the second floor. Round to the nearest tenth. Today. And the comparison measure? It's 3.0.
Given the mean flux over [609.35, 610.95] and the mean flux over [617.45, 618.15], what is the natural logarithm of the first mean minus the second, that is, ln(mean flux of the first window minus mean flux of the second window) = -1.2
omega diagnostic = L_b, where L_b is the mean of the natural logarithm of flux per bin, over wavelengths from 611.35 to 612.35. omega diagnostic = 2.46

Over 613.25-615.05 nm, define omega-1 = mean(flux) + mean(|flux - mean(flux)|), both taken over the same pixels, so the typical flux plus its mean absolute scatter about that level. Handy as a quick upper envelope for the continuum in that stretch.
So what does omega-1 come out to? 12.0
